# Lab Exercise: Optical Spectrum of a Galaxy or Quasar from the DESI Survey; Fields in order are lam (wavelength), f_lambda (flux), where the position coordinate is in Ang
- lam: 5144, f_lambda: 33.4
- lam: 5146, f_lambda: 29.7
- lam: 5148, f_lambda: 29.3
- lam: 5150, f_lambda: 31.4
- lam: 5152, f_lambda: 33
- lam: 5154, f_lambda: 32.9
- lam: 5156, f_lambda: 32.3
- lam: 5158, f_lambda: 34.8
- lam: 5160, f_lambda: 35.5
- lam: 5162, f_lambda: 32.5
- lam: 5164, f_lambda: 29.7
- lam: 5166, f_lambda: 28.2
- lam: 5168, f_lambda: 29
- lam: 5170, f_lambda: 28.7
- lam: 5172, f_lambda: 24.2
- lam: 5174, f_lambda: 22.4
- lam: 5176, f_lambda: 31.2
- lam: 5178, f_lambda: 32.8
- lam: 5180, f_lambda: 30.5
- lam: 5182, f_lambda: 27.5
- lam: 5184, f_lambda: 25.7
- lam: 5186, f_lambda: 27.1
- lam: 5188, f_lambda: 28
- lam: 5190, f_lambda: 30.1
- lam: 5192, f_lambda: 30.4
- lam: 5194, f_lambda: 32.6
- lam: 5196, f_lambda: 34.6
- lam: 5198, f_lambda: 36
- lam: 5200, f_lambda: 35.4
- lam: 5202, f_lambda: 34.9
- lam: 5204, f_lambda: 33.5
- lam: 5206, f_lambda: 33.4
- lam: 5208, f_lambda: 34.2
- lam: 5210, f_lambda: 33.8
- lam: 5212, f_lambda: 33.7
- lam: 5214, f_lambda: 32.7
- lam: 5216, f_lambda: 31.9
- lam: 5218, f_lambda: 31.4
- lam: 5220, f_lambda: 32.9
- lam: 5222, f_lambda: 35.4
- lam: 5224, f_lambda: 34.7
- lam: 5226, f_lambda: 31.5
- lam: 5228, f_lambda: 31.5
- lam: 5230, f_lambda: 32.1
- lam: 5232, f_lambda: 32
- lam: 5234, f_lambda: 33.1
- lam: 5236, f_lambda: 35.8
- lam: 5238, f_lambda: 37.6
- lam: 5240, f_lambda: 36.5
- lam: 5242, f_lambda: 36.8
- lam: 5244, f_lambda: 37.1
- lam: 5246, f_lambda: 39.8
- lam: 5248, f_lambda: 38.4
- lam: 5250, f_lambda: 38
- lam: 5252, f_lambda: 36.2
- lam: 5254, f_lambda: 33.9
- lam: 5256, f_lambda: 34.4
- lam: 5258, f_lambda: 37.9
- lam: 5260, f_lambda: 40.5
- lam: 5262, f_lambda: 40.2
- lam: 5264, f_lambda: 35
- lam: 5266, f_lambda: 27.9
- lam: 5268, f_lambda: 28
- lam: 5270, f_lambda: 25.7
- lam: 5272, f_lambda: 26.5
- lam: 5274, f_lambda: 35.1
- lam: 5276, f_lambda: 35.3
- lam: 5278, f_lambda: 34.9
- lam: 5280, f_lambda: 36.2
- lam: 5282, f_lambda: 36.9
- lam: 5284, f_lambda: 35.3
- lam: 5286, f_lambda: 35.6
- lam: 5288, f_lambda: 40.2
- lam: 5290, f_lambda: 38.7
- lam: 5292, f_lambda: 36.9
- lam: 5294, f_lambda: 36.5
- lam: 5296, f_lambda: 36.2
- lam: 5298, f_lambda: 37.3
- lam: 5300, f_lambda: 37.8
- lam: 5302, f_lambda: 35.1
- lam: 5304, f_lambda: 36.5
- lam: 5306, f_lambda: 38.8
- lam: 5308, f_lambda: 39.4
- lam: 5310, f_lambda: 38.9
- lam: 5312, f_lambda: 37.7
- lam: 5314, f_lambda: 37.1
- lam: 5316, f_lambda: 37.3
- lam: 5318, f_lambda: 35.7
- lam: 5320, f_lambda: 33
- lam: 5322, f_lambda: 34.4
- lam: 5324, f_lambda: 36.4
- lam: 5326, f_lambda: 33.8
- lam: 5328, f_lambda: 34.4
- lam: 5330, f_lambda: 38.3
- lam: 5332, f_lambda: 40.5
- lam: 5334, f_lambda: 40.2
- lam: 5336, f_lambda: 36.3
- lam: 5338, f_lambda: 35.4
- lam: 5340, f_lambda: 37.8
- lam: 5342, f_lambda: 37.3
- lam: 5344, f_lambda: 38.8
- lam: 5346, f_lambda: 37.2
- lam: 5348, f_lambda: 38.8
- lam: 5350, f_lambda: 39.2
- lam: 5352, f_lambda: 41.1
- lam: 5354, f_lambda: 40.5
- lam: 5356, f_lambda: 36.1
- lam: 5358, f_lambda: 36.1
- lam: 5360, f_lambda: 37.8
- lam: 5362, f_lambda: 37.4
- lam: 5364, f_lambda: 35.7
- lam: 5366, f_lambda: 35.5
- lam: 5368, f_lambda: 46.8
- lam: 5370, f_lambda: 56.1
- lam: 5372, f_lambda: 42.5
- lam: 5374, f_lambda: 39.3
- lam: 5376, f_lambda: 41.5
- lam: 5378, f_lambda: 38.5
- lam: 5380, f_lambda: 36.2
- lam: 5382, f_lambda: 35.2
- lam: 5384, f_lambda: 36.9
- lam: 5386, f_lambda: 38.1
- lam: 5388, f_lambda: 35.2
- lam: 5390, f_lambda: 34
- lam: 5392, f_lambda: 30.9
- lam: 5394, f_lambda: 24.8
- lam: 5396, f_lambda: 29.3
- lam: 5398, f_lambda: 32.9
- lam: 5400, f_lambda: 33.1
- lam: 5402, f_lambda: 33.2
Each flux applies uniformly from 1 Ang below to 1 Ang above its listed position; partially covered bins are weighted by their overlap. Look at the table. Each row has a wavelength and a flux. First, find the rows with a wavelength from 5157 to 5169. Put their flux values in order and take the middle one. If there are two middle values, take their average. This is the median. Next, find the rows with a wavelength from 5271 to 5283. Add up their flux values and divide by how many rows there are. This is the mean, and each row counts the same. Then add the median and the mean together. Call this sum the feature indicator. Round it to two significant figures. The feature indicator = 65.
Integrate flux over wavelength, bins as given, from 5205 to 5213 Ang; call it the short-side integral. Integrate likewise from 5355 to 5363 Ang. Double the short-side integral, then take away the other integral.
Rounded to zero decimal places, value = 246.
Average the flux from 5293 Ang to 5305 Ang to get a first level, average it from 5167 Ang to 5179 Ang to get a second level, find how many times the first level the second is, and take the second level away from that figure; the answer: -27.3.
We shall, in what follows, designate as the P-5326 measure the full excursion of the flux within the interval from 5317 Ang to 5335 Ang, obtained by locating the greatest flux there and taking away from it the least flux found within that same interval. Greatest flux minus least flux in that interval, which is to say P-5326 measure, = 7.5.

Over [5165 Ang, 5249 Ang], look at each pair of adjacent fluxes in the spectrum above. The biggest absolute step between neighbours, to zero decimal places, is 9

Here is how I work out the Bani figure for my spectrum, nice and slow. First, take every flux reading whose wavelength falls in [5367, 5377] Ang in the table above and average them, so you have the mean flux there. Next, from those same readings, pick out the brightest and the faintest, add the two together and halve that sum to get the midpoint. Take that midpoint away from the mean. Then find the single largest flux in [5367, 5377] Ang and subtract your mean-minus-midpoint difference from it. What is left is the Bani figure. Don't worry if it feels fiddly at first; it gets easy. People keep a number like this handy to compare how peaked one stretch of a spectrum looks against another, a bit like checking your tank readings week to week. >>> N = 58.6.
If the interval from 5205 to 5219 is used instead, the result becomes 34.0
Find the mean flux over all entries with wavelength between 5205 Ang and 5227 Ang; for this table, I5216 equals 33.2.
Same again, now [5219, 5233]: 32.9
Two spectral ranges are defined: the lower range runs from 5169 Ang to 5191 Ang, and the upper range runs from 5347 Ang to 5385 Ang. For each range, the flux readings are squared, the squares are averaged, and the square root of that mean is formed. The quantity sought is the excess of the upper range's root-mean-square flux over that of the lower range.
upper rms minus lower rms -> 12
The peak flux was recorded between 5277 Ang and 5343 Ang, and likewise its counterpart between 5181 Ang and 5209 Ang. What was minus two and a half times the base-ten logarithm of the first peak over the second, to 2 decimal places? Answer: -0.13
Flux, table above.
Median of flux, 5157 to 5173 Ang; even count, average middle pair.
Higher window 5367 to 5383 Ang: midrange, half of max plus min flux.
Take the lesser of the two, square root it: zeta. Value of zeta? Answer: 5.4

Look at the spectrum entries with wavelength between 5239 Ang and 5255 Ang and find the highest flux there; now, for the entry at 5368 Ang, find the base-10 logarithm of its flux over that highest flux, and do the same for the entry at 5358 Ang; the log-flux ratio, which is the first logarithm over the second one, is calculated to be -1.7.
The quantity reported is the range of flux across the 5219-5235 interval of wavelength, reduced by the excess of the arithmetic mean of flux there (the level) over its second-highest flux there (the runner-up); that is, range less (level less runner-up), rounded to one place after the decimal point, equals 5.7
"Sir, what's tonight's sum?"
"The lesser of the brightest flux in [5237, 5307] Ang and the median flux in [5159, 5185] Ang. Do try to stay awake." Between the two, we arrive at 29.0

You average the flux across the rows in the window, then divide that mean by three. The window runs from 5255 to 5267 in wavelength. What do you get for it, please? 12.0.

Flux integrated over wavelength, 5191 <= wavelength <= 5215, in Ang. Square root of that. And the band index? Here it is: 28.5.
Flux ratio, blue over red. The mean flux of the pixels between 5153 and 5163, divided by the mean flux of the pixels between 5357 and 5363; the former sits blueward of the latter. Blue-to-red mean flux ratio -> 0.91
